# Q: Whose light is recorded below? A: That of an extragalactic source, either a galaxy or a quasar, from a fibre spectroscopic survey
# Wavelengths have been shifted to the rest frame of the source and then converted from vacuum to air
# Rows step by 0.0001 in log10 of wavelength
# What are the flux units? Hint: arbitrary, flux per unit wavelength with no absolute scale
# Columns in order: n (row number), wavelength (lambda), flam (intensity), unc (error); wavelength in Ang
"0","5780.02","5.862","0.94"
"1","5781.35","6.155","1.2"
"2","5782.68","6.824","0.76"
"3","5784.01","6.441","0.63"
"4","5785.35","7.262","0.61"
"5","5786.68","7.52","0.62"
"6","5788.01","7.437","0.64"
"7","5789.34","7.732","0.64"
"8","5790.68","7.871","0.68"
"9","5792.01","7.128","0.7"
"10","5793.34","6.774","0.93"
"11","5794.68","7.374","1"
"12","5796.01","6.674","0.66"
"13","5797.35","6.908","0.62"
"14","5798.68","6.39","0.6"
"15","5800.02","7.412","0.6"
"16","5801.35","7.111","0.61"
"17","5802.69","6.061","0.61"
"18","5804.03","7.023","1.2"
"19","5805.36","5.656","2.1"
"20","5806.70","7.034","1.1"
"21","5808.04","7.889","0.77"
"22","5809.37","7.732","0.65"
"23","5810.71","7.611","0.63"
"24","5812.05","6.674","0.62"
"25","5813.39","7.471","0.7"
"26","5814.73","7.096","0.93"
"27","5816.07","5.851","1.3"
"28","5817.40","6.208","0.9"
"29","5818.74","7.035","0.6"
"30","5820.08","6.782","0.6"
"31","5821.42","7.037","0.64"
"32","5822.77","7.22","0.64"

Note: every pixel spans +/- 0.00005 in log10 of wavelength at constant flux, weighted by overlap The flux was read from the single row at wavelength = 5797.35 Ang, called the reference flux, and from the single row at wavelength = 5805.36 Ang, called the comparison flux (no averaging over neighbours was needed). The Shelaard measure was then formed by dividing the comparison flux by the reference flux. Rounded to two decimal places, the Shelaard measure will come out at 0.82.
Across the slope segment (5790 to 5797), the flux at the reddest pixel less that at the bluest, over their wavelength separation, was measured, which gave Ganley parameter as -0.22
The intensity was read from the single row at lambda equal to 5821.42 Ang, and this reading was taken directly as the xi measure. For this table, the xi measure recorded 7.037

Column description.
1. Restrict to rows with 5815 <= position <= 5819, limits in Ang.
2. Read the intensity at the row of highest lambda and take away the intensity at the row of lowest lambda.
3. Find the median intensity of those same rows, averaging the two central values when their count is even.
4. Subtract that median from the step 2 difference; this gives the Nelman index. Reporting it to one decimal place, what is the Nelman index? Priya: -5.0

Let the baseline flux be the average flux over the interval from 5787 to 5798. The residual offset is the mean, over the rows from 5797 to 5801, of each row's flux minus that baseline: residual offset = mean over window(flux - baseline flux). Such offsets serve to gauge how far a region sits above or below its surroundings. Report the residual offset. -0.33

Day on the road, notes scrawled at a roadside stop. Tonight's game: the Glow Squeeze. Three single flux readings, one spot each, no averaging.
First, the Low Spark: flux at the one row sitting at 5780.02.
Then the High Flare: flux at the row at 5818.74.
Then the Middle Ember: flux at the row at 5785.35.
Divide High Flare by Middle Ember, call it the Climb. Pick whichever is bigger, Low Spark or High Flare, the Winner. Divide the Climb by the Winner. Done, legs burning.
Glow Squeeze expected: 0.138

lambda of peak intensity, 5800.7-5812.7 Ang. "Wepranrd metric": 5808.04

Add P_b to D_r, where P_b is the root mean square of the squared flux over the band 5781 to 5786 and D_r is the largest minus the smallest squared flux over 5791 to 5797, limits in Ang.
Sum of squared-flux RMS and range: 55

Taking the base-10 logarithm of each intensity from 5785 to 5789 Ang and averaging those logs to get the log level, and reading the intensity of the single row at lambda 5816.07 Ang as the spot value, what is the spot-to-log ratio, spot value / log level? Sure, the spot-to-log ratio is 6.7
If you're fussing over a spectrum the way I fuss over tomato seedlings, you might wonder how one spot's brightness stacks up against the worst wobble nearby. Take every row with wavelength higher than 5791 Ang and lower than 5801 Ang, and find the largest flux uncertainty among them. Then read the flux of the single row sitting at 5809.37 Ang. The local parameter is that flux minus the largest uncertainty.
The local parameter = 6.7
